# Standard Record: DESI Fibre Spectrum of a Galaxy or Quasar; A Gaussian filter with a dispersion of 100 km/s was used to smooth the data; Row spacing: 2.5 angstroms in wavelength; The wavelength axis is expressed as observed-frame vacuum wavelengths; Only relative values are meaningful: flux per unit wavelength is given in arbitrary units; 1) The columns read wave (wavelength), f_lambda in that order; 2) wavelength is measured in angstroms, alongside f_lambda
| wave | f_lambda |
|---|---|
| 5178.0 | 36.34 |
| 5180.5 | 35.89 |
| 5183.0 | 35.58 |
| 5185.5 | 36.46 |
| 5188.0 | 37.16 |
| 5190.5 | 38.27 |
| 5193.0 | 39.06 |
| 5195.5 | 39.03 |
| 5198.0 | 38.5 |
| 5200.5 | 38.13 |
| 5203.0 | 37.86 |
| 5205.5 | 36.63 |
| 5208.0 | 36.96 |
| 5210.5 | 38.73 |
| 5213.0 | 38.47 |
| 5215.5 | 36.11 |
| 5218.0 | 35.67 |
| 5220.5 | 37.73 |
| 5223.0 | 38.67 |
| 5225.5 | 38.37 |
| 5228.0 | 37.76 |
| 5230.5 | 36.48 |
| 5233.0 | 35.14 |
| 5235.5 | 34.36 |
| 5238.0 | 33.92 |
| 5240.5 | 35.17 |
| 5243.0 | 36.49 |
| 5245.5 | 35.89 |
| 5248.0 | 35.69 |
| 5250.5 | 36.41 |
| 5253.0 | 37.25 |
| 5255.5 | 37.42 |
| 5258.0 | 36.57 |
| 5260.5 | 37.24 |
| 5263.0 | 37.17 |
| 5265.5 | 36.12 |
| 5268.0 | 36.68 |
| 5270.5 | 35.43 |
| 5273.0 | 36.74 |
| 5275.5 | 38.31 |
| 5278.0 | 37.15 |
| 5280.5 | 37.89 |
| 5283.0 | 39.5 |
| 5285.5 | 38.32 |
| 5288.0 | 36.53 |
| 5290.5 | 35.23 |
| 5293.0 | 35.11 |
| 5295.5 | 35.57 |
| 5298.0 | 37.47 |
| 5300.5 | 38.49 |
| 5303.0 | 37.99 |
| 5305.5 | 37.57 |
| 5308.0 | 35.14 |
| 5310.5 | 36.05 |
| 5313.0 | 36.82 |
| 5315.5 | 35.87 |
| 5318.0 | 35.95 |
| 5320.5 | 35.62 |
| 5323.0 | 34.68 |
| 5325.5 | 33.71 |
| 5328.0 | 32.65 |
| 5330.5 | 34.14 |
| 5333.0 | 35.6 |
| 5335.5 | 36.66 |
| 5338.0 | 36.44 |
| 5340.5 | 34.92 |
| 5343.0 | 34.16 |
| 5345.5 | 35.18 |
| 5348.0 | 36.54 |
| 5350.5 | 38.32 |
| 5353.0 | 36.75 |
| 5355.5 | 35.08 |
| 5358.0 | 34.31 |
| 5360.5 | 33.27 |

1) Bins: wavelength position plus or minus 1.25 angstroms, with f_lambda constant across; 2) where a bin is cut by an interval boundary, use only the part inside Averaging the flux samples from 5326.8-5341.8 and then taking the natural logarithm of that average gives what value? 3.56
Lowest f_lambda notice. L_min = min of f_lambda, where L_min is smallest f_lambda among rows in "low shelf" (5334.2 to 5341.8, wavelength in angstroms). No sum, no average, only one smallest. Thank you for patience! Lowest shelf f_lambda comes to 34.92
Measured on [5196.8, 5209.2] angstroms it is 36.63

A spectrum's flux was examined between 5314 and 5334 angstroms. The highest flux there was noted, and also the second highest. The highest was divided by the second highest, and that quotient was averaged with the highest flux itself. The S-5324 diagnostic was 18.5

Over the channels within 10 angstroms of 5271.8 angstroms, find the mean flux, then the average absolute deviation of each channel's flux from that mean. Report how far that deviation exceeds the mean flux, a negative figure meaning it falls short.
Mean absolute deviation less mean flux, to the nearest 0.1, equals -36.2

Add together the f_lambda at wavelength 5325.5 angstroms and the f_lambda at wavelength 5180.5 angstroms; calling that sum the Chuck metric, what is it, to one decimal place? 69.6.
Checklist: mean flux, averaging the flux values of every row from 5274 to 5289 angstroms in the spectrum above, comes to 38.0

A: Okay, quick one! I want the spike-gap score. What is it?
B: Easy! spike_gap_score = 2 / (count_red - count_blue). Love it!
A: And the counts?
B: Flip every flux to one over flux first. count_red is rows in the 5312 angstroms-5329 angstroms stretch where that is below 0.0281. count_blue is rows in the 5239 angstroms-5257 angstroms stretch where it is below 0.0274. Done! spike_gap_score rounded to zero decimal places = 1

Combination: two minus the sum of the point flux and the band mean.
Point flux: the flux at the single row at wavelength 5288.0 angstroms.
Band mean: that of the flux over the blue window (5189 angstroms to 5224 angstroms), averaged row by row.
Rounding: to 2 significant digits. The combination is -72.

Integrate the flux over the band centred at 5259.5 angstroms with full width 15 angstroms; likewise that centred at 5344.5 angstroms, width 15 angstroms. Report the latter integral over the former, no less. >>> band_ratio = 0.972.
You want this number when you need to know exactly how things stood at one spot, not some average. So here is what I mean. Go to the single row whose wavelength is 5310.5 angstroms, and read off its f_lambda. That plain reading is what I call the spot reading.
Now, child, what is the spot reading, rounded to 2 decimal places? 36.05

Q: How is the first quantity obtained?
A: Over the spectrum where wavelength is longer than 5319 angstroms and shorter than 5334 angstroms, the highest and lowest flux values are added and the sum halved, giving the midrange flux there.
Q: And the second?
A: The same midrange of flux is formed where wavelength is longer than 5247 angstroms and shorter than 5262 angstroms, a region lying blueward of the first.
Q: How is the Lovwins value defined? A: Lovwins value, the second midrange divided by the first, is 1.07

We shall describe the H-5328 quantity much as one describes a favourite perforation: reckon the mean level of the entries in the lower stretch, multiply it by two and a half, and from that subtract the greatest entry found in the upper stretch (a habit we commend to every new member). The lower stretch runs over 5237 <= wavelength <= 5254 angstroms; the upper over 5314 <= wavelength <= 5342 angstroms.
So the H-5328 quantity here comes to 52.9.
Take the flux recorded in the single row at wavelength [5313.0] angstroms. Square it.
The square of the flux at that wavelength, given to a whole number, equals 1356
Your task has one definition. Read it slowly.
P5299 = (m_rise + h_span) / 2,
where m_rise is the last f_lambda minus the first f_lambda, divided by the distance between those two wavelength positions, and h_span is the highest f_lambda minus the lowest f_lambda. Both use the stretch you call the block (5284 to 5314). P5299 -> 1.7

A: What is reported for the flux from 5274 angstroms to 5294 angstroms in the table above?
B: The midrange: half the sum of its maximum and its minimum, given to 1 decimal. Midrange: 37.3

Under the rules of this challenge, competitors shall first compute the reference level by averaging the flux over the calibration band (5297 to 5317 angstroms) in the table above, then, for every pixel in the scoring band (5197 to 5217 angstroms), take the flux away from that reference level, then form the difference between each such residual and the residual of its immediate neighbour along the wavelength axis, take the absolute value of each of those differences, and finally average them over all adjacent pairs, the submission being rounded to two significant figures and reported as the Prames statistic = 0.94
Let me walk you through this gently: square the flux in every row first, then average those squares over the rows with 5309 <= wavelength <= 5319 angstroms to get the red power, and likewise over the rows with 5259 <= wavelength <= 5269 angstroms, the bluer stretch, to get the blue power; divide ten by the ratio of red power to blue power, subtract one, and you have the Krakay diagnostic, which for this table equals 9.4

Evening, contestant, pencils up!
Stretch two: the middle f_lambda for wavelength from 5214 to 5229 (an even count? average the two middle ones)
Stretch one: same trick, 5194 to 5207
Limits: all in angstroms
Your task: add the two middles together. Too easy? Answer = 75.9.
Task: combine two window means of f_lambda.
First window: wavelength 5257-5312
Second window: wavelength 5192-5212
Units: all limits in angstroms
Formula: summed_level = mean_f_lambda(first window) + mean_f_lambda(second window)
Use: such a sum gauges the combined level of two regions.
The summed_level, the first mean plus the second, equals 75.0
